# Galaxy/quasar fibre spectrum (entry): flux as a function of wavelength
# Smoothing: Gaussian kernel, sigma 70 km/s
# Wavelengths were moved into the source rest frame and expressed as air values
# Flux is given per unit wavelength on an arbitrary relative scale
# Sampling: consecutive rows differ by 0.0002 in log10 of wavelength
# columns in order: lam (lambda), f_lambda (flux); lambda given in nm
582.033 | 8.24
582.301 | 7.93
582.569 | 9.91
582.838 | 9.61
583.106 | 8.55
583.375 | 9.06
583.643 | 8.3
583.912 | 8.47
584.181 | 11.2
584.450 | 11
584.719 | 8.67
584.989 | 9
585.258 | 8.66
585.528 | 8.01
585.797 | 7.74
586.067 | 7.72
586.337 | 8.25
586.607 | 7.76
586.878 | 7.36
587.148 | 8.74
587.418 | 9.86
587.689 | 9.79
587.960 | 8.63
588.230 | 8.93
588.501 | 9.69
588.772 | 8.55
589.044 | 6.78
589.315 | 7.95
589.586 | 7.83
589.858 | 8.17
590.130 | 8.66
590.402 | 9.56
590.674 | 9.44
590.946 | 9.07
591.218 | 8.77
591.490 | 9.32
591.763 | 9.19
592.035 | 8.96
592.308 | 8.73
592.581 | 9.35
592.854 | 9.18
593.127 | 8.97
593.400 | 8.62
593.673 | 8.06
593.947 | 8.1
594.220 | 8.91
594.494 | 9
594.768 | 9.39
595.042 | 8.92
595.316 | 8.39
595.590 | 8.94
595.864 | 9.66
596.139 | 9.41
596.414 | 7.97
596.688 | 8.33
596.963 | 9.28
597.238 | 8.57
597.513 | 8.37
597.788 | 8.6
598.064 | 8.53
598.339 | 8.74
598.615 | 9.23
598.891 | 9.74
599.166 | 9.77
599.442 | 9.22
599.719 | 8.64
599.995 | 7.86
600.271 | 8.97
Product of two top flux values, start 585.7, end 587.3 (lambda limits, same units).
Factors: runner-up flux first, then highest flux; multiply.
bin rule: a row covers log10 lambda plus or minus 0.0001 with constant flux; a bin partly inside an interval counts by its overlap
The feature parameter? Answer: 72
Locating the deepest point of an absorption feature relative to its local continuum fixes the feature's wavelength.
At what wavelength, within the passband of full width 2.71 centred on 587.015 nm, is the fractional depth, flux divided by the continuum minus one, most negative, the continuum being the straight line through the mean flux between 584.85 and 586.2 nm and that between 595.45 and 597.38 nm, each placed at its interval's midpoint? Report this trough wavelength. 586.878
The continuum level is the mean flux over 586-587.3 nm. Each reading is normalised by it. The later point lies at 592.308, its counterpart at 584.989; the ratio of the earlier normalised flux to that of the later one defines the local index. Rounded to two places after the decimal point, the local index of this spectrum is 1.03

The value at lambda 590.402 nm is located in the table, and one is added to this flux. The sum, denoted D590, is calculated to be 10.6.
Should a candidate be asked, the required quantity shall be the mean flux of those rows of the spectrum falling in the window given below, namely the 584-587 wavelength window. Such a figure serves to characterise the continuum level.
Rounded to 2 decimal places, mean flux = 8.67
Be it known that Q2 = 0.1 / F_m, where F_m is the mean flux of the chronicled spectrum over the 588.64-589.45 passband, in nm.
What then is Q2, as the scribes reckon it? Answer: 0.0129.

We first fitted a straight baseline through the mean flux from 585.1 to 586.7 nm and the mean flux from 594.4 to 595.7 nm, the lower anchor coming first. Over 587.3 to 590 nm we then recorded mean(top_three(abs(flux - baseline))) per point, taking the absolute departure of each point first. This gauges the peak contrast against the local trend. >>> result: 1.6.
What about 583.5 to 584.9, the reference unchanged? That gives 2.4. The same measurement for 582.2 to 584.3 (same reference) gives 2.5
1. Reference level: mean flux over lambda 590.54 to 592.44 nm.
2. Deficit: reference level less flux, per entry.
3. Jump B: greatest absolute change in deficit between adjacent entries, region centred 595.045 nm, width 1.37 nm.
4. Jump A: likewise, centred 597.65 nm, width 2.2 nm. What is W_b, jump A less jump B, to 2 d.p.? 0.40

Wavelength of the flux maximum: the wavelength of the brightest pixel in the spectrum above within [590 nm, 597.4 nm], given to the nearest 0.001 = 595.864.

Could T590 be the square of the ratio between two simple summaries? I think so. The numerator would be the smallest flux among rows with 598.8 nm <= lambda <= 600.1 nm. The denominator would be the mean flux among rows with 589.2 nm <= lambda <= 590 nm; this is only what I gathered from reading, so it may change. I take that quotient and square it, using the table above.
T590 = 1.0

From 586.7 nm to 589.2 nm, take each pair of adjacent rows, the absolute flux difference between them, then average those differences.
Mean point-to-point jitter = 1.0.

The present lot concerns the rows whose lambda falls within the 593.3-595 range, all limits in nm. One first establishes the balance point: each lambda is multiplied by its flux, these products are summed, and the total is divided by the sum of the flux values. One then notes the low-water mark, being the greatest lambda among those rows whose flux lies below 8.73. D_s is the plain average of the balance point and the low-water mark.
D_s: 594.03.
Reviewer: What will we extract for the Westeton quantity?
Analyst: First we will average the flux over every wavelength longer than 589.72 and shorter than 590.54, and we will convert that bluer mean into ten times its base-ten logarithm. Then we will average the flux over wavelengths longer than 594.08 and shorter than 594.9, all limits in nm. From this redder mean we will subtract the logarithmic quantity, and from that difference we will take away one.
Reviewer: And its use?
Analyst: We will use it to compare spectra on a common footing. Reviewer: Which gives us -1.3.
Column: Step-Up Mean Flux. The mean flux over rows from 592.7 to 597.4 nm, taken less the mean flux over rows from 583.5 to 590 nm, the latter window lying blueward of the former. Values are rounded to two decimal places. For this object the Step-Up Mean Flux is 0.18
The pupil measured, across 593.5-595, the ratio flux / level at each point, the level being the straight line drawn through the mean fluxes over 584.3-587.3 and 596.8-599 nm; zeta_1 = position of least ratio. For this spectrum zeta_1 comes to 593.673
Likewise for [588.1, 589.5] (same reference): 589.044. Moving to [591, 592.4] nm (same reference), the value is 592.308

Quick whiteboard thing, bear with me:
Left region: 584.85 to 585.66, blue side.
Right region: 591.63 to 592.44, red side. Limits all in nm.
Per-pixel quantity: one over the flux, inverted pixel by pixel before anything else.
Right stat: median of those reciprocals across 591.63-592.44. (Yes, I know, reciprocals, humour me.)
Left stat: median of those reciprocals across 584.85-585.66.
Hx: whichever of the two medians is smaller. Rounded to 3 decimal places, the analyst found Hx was 0.112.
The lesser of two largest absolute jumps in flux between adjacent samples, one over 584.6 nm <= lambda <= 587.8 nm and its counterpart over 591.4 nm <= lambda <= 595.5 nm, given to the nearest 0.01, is 0.81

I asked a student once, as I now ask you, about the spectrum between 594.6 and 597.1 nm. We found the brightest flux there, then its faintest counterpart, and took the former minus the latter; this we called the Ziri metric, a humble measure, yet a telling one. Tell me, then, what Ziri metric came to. 1.7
